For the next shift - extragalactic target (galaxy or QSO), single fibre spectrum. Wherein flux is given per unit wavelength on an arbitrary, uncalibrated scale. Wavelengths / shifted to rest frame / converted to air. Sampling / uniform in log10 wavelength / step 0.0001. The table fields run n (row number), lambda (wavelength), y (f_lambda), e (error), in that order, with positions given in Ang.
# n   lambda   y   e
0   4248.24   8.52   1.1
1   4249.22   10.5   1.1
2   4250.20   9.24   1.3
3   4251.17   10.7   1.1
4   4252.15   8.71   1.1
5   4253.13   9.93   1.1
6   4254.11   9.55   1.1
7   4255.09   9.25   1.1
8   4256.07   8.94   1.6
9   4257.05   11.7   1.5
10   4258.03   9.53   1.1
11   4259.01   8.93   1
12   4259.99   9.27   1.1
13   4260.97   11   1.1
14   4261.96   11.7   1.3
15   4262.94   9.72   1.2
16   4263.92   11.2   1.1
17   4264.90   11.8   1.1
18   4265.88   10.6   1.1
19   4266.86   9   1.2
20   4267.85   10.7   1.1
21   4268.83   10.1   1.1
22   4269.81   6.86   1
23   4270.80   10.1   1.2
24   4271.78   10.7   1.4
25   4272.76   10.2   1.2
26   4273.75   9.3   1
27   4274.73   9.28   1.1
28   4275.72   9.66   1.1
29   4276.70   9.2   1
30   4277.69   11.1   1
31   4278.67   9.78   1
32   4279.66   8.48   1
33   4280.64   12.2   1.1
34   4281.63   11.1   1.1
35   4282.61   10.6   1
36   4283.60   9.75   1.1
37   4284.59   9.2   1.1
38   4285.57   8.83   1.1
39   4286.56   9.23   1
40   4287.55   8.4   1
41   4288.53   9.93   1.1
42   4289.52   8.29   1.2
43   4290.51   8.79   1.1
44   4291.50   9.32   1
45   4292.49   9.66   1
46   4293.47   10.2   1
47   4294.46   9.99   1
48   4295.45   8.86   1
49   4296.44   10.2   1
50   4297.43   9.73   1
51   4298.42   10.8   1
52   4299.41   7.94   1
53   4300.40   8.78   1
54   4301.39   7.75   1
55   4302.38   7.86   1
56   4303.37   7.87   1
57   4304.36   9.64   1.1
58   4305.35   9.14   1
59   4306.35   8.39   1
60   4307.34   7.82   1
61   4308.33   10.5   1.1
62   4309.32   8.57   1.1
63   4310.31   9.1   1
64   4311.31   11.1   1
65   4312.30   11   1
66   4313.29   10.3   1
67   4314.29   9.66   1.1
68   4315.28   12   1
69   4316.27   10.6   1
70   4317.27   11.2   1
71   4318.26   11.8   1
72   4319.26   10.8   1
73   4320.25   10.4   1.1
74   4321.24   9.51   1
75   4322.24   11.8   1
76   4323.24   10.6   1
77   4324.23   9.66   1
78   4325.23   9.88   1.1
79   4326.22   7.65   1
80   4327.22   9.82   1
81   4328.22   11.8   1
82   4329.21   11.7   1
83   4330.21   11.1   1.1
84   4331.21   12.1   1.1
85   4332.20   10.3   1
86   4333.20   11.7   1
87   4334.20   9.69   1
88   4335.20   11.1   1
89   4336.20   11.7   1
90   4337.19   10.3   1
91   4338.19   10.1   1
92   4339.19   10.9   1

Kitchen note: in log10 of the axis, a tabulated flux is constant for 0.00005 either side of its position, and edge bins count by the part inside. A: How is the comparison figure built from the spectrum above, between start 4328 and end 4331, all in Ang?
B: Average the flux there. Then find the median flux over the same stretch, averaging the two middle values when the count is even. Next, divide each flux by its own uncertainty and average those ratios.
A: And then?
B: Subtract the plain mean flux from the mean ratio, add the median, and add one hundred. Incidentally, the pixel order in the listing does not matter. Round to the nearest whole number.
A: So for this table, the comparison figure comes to 111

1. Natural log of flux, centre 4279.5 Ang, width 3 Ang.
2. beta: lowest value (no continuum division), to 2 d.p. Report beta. 2.14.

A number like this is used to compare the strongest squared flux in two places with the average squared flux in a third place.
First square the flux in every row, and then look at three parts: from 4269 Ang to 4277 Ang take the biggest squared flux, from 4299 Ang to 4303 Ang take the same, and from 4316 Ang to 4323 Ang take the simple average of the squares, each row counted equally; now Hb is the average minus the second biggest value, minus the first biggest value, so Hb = -73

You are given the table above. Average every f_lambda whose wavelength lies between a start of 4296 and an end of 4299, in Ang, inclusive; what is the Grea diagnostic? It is 10.2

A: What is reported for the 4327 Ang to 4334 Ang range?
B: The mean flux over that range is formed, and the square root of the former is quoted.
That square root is 3.35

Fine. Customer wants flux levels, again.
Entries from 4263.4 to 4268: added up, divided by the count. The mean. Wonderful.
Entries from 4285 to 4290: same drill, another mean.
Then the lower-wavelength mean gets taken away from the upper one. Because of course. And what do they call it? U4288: -1.7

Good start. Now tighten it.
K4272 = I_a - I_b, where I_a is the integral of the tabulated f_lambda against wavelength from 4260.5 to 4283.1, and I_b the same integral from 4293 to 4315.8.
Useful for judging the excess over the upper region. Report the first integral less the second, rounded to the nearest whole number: 15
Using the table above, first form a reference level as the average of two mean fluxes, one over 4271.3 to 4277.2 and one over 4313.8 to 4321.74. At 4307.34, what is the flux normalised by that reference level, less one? -0.236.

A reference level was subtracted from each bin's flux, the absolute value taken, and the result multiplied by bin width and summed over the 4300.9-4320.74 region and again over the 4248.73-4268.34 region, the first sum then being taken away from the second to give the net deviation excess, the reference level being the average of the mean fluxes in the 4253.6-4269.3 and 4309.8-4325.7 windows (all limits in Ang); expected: -6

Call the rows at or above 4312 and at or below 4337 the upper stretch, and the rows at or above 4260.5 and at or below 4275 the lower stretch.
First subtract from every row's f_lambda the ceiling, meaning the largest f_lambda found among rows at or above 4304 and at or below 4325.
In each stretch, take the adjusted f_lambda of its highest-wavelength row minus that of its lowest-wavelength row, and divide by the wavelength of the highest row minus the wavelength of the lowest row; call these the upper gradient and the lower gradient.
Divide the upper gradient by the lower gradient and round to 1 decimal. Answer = -0.2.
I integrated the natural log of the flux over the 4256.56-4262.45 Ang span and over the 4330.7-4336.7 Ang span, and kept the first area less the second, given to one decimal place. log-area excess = -0.7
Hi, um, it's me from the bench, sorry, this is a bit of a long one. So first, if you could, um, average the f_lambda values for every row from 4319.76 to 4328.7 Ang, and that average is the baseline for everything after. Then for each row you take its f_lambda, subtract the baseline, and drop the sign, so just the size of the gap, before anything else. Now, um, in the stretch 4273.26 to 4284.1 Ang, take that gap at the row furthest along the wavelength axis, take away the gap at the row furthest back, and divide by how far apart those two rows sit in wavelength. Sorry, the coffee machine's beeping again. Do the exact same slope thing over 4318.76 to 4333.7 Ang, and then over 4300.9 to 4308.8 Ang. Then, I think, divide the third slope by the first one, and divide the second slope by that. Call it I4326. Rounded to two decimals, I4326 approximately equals 0.01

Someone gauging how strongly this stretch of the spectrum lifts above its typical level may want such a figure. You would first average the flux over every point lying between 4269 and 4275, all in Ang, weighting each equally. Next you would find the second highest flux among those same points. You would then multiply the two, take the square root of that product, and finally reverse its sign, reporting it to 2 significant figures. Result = -9.8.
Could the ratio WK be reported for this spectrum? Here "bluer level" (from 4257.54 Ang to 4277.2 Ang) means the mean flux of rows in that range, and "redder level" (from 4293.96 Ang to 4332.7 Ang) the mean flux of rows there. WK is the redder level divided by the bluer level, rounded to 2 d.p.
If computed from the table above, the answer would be 1.00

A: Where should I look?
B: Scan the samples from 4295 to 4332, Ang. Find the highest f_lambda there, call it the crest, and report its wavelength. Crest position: 4331.21 Ang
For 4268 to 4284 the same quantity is 4280.64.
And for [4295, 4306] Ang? 4298.42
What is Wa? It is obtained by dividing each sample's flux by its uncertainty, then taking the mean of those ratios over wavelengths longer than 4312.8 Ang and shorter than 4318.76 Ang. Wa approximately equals 10.8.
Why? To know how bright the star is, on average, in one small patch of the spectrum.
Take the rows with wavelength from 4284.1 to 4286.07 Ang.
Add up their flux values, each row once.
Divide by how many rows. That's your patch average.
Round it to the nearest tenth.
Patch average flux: 9.0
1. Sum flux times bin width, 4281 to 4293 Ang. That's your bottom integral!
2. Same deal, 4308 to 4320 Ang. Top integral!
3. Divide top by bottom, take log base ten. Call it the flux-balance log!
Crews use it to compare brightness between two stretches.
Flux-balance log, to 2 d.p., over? 0.05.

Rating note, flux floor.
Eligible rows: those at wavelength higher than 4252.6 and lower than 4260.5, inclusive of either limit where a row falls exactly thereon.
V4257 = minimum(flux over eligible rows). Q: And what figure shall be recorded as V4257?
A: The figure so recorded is 8.93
